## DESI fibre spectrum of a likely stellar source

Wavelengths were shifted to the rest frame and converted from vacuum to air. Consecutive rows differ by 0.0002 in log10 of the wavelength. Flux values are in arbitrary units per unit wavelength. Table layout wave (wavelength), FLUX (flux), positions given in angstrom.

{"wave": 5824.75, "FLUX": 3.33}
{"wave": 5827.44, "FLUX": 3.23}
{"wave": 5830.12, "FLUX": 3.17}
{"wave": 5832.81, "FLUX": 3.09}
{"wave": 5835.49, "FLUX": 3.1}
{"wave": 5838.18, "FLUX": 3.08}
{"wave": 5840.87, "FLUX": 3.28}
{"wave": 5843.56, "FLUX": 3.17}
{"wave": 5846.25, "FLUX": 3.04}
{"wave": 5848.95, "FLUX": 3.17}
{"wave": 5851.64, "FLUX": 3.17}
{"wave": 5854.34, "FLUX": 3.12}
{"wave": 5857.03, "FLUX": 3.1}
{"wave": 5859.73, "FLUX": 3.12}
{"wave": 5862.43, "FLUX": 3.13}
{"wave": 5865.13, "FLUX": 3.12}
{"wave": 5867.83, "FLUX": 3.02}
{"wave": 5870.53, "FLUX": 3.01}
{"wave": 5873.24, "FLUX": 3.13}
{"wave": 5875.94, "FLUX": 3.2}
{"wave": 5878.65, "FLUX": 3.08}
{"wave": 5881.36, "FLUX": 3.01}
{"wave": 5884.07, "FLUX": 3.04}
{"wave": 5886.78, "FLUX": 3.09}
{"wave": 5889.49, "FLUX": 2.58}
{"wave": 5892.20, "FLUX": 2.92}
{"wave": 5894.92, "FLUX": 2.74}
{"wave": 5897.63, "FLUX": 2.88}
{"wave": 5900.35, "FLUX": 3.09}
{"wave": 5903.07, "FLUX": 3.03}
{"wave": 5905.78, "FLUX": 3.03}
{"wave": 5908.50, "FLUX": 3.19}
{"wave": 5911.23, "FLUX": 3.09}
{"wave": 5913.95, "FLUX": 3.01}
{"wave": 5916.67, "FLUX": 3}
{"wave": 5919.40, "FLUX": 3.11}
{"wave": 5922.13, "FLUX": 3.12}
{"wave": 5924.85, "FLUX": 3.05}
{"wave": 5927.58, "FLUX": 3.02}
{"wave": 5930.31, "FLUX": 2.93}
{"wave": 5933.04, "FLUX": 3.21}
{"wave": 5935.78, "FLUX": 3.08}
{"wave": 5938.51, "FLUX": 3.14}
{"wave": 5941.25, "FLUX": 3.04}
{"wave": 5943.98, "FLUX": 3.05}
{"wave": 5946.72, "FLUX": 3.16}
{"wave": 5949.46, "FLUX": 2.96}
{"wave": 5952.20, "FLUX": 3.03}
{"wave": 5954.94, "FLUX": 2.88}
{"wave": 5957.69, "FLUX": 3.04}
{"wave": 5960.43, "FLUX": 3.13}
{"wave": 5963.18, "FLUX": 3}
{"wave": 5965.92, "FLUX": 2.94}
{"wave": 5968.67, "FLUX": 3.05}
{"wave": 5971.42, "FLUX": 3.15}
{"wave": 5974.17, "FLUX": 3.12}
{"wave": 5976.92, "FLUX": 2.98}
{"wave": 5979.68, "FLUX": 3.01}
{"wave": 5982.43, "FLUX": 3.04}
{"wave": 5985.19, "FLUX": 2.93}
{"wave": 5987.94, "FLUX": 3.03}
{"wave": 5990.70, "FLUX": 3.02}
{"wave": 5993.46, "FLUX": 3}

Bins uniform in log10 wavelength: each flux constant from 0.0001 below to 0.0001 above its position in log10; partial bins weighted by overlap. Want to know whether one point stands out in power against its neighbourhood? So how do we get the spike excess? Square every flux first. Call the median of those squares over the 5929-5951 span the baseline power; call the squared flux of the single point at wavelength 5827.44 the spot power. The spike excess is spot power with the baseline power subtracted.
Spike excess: 1.0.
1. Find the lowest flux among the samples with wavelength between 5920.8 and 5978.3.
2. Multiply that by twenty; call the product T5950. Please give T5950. 58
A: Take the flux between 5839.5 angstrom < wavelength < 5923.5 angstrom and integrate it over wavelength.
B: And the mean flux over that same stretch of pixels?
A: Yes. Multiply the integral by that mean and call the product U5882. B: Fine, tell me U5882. 785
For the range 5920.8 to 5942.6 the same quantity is 206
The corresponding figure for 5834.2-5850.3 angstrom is 159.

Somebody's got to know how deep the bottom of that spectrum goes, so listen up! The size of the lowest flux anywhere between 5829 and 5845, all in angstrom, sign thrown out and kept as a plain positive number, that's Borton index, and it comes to 3.08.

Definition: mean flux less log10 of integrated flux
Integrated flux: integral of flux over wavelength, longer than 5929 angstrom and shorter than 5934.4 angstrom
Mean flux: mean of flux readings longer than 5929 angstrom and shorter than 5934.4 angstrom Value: 1.85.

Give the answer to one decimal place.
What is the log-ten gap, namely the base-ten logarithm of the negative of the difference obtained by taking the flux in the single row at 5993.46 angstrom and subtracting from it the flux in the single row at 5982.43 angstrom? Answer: -1.4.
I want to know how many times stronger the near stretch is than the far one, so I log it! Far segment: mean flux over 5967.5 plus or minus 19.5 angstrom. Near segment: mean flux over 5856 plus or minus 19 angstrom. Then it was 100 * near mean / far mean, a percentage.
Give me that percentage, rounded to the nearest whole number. 103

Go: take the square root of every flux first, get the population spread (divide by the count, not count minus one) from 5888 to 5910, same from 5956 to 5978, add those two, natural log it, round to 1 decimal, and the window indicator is -2.6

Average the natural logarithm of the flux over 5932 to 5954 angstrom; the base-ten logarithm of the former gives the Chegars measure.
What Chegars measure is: 0.051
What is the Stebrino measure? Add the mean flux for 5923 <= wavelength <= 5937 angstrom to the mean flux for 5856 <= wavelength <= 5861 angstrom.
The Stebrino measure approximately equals 6.17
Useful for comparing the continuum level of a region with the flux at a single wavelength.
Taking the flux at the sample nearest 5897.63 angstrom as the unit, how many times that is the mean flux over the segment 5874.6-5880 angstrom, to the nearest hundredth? 1.09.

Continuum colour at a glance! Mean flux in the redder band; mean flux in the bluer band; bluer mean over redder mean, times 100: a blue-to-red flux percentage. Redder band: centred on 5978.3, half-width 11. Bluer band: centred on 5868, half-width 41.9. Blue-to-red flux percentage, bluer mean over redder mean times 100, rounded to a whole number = 101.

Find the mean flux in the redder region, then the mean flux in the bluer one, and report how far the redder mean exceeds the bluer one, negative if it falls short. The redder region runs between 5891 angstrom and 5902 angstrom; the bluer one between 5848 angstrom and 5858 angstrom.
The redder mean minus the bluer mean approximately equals -0.23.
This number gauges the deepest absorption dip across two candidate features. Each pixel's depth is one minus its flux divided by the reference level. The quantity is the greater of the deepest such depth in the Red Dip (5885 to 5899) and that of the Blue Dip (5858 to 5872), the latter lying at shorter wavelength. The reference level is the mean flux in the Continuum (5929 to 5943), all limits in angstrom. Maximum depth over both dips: 0.162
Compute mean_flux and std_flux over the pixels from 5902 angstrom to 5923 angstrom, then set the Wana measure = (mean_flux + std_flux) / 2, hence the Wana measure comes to 1.57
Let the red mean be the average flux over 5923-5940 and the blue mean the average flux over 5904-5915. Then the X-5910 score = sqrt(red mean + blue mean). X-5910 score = 2.48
